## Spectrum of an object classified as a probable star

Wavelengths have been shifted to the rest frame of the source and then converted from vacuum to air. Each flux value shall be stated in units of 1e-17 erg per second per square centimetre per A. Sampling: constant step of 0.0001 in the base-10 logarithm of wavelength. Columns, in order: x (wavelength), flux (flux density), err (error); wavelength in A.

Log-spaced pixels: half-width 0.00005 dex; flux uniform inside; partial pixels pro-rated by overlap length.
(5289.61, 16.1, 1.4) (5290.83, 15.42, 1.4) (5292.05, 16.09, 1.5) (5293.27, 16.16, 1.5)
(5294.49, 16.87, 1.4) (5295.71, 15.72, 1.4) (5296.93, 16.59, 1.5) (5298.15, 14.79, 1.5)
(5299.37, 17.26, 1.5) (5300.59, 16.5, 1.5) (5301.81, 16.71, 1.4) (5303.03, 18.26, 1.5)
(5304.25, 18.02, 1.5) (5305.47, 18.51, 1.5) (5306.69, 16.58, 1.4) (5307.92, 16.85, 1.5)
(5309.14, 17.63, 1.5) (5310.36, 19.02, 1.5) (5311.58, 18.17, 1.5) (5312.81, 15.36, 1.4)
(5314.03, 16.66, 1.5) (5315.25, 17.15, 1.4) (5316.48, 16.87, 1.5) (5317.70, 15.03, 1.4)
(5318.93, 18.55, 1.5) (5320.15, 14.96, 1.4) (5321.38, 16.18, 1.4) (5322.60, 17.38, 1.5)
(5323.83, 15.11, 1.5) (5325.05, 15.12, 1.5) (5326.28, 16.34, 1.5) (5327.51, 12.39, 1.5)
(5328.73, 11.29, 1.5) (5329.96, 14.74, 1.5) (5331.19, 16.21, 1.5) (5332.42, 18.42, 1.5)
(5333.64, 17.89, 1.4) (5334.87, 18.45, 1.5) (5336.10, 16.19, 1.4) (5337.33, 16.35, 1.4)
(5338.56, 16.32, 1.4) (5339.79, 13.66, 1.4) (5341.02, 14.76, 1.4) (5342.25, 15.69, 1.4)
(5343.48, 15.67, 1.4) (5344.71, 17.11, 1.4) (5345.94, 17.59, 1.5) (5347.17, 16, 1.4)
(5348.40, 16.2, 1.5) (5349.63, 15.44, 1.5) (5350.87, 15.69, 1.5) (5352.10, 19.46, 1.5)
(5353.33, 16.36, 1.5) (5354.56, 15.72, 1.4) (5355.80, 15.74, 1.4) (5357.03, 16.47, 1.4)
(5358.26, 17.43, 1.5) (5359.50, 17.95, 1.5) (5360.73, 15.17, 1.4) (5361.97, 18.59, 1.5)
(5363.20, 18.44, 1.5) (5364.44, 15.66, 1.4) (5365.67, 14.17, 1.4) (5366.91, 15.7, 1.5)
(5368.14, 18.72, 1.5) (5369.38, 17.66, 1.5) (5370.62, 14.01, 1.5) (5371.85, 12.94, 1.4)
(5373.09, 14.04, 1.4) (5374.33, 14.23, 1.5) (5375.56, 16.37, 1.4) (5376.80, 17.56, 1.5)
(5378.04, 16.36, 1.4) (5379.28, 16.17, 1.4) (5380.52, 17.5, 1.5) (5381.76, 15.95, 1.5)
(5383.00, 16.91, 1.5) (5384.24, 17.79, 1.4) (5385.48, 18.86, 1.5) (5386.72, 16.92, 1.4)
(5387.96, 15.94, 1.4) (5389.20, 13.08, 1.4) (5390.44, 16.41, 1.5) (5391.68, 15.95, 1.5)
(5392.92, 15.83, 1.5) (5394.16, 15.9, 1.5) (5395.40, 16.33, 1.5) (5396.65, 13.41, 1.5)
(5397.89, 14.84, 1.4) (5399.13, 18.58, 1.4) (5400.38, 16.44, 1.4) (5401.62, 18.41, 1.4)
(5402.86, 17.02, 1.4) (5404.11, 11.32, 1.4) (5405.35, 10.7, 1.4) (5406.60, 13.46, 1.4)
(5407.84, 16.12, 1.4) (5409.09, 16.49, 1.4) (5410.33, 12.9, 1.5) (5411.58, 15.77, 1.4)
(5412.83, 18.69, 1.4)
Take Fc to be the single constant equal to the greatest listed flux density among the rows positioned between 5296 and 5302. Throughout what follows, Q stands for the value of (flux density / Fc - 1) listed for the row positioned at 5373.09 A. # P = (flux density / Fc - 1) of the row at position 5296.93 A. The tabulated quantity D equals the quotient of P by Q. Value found 0.2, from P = -0.04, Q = -0.19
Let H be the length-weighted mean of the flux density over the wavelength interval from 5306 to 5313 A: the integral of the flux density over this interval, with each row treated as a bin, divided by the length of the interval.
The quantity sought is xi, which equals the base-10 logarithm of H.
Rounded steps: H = 17.4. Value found 1.24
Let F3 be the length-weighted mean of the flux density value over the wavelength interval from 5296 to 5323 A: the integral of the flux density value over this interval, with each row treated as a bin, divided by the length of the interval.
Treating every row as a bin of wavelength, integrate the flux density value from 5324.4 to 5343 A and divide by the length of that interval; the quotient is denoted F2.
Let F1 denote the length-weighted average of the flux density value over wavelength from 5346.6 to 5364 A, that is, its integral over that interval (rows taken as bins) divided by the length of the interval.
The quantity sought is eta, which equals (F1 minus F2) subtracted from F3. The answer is 15.8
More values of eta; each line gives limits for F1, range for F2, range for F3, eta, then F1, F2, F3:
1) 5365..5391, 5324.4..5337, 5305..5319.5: 16.8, 16.1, 15.7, 17.2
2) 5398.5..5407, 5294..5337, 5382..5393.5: 17.7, 15.2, 16.5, 16.4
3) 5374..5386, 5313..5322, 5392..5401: 15.5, 16.8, 16.4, 15.9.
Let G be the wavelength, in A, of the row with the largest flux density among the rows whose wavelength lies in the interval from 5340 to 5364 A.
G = 5352.10 A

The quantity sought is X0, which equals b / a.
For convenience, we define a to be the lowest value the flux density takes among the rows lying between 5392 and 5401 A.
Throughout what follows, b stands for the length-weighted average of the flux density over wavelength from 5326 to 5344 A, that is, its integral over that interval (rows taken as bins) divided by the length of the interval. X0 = 1.16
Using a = 13.41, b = 15.6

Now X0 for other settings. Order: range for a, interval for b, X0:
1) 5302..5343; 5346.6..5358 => 1.45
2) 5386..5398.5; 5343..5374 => 1.25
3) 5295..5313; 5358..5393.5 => 1.10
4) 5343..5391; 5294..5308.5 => 1.30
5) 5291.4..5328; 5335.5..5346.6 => 1.29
